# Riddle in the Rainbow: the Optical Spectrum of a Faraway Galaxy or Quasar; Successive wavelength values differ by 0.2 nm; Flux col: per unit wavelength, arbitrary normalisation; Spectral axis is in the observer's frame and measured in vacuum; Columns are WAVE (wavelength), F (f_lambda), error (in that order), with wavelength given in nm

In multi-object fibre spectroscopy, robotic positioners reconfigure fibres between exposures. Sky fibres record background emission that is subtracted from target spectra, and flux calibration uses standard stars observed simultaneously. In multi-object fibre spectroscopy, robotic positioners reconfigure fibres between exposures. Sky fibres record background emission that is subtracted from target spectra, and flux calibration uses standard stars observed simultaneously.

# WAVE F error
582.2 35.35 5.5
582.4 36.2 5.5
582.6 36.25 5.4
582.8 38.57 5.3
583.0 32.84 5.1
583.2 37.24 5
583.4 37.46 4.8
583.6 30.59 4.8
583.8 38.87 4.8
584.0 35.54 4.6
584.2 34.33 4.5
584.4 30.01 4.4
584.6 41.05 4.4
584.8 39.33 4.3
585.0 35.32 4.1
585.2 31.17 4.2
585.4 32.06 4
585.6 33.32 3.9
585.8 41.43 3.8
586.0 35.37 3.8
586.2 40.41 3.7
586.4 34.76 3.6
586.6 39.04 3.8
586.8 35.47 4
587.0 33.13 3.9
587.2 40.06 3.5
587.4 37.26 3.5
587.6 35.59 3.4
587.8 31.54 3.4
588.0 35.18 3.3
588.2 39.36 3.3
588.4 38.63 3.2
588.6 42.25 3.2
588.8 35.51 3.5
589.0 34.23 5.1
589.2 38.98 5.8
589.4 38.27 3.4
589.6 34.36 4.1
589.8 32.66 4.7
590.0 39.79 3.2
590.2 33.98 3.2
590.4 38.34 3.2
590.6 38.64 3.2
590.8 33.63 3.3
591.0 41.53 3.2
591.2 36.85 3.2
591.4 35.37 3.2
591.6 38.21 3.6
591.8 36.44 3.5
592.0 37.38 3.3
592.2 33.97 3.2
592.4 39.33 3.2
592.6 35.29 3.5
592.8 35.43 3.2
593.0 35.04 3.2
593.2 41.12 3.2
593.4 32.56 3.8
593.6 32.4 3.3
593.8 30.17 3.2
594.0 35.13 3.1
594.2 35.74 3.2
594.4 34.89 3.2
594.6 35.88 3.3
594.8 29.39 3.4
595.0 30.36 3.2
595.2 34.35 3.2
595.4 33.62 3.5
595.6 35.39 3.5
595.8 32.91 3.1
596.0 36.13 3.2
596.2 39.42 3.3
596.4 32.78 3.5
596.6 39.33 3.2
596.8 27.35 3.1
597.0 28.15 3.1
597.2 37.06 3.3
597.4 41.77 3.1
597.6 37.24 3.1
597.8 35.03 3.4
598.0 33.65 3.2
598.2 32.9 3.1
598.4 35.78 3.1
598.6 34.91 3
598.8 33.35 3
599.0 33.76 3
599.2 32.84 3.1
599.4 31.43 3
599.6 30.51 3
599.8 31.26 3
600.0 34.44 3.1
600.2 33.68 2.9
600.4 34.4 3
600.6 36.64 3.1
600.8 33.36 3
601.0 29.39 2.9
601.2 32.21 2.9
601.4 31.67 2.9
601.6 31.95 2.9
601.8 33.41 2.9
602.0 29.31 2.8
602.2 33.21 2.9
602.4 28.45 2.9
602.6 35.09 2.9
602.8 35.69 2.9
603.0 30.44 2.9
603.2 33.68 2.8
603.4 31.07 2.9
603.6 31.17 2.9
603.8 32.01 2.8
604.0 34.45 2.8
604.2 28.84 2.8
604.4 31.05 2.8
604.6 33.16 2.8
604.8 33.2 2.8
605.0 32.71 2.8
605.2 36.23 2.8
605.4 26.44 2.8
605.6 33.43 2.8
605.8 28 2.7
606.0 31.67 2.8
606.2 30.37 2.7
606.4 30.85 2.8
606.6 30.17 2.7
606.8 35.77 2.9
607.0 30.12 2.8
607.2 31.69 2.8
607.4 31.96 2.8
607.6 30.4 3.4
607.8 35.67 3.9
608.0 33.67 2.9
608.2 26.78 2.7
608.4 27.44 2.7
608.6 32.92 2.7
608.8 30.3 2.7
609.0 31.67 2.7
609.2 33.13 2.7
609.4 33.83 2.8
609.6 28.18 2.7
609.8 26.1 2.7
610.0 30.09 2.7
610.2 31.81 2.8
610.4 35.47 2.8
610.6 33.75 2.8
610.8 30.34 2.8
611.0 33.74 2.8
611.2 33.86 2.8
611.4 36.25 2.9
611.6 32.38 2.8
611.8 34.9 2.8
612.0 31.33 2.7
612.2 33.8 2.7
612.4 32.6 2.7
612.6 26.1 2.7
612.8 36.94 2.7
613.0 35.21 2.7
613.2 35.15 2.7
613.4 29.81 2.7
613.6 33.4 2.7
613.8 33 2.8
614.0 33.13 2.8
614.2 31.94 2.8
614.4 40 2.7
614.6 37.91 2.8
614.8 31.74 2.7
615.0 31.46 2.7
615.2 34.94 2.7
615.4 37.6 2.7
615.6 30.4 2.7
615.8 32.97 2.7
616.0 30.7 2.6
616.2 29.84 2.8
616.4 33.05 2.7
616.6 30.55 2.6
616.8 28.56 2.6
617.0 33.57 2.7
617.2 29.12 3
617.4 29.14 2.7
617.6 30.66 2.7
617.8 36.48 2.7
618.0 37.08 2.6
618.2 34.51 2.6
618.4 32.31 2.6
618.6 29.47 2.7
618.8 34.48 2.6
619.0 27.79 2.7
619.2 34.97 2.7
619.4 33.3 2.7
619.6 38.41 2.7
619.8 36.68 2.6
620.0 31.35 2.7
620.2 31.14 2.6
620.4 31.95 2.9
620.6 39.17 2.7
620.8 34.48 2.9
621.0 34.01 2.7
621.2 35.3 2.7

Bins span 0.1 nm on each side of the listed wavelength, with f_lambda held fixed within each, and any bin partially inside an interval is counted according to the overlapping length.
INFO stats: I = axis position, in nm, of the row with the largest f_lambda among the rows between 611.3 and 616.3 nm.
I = 614.4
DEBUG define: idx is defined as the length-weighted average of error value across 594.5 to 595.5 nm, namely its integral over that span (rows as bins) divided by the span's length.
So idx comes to 3.3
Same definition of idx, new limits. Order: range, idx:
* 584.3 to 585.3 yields 4.3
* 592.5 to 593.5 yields 3.4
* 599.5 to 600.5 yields 3.0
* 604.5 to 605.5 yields 2.8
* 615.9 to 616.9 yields 2.7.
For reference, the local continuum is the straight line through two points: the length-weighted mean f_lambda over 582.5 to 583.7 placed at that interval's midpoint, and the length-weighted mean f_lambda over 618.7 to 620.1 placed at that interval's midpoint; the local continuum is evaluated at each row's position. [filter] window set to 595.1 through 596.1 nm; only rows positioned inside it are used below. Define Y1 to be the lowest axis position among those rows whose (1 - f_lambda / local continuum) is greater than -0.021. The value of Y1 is 595.2 nm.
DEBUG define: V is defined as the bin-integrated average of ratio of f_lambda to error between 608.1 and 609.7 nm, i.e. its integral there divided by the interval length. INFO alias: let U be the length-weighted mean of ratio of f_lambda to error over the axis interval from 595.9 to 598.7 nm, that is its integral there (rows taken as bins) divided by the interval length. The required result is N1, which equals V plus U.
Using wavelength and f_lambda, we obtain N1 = 22.3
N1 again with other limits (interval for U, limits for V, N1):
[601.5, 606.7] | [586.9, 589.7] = 21.4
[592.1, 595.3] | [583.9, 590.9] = 20.2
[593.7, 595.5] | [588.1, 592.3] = 20.9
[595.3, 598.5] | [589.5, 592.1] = 21.6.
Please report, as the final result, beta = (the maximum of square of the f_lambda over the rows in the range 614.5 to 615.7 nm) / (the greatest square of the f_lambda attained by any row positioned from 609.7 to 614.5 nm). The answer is 0.90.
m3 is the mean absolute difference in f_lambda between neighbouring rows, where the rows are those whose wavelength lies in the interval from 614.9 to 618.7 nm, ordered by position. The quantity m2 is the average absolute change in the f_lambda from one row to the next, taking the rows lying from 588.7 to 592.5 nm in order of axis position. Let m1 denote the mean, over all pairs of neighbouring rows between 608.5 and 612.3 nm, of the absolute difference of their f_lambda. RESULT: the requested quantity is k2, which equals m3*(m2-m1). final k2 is 3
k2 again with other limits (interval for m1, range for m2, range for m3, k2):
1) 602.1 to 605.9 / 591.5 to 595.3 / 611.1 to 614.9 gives -2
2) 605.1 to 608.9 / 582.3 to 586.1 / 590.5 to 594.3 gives 2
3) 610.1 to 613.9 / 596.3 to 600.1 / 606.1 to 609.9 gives 0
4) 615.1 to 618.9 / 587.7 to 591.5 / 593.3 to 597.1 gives 3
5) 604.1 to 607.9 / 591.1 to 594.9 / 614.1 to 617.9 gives -1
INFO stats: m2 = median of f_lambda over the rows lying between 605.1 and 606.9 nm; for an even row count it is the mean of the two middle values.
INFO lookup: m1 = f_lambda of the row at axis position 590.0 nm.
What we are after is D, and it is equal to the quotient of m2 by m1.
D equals 0.78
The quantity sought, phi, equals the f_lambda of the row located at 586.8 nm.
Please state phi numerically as 35.47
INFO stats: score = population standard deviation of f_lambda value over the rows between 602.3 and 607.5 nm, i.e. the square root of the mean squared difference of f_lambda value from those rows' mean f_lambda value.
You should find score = 2.44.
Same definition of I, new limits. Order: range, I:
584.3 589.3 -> 588.6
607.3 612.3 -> 611.4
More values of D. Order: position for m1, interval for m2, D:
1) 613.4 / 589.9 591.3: 1.29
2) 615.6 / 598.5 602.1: 1.09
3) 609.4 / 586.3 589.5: 1.08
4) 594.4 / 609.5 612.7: 0.93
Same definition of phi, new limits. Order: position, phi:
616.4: 33.05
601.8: 33.41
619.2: 34.97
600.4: 34.4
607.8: 35.67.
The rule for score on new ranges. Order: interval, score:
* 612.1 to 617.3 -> 3.10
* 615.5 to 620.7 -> 3.07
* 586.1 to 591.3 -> 2.86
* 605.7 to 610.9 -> 2.58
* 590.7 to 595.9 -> 2.91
